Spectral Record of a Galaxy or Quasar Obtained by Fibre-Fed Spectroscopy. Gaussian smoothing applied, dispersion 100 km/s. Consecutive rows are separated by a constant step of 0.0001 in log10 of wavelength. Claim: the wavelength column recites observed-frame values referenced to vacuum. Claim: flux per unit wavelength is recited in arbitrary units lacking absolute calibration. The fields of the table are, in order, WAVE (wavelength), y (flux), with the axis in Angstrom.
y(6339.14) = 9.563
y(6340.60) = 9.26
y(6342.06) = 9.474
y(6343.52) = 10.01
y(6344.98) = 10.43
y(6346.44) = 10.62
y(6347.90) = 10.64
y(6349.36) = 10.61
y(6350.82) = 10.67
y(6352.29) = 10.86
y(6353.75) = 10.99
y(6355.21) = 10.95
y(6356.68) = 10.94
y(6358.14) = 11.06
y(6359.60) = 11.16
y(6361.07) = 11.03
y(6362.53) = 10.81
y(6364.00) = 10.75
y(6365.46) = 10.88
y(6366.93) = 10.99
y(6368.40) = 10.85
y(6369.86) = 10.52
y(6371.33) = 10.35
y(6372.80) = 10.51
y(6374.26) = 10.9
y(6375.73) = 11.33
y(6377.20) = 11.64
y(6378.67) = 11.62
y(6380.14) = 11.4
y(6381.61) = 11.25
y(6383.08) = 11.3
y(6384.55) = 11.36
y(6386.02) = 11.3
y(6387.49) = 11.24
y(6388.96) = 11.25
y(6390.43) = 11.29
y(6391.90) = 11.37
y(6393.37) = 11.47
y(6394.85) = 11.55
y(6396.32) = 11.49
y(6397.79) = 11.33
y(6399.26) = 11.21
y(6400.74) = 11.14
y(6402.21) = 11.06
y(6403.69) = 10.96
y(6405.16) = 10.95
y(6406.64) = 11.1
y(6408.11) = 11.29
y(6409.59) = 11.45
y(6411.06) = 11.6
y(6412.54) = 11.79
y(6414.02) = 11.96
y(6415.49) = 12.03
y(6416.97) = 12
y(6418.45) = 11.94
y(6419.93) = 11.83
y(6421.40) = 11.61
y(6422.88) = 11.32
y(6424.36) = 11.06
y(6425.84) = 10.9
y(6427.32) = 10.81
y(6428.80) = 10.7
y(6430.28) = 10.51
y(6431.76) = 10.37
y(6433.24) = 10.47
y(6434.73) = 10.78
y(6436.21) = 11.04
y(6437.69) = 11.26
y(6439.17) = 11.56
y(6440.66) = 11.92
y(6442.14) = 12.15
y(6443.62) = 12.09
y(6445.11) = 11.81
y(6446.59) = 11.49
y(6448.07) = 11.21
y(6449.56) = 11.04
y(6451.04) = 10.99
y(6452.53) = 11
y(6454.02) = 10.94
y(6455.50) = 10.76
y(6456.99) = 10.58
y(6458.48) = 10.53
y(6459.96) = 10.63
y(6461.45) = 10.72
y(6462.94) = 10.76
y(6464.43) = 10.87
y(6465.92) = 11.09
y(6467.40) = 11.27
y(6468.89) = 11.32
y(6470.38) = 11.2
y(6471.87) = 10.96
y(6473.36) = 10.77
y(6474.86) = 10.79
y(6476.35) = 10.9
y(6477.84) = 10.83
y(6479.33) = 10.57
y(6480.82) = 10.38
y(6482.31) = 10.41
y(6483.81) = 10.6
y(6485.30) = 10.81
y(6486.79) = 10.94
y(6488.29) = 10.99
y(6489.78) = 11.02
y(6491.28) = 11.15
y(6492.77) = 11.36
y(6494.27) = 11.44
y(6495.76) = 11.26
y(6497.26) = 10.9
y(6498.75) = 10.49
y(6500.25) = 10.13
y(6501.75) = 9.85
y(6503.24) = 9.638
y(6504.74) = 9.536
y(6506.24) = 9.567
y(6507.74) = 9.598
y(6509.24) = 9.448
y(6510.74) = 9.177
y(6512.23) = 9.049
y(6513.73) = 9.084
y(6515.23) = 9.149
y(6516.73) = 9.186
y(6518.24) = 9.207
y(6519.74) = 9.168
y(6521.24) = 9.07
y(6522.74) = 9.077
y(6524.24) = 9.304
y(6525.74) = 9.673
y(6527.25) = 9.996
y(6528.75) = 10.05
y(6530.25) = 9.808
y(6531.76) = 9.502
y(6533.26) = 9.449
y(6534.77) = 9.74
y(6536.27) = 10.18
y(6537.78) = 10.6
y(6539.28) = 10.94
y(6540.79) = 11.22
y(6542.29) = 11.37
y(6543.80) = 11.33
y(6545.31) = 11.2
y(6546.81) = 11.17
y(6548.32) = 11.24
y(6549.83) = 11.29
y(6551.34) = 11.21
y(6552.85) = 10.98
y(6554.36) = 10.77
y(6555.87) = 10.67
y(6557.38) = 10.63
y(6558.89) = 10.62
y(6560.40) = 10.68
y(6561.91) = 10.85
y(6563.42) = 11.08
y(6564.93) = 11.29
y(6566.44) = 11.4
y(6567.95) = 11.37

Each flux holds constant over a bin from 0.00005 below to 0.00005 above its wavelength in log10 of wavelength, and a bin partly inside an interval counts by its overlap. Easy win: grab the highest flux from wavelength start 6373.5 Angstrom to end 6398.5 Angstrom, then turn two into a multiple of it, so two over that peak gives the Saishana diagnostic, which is 0.172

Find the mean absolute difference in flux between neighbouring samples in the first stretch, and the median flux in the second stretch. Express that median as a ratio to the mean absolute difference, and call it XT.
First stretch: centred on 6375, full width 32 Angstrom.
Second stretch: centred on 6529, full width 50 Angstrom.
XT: 63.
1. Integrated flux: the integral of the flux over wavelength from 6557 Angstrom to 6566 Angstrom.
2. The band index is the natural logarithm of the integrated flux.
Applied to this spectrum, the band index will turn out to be 4.59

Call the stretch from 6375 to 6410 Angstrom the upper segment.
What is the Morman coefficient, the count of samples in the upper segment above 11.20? 19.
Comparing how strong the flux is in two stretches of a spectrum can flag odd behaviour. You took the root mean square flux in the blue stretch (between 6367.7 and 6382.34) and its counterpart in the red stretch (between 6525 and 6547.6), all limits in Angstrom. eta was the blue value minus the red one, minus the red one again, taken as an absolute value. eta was 9.8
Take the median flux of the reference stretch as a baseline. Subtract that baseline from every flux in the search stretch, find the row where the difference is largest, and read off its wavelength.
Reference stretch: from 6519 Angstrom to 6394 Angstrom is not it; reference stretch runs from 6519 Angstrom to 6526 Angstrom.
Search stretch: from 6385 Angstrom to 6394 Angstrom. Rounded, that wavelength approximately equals 6393.37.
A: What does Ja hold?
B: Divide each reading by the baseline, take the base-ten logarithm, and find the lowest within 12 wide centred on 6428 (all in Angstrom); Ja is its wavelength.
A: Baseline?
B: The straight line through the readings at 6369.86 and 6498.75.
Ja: 6431.76 Angstrom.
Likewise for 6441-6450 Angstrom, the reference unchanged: 6449.56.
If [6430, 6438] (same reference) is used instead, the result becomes 6431.76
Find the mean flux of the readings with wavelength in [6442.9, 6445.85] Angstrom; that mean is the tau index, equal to 11.9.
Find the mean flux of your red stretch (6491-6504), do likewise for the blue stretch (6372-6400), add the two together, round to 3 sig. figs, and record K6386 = 22.0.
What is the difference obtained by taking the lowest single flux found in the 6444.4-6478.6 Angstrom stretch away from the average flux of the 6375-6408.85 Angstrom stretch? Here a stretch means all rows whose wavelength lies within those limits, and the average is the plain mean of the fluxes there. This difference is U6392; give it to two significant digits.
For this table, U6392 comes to 0.77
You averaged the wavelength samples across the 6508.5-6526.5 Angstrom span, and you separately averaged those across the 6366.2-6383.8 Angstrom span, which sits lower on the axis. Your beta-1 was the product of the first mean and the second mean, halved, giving 50.9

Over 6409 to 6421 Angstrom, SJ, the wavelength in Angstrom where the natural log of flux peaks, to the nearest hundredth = 6415.49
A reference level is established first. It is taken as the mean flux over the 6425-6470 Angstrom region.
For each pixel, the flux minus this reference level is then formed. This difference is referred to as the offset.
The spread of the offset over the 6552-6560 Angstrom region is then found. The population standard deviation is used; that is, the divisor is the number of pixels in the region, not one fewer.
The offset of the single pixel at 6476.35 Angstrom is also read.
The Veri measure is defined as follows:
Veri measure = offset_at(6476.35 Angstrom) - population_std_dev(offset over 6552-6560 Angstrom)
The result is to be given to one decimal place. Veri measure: -0.3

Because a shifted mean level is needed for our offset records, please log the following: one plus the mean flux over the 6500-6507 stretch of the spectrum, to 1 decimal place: 10.7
